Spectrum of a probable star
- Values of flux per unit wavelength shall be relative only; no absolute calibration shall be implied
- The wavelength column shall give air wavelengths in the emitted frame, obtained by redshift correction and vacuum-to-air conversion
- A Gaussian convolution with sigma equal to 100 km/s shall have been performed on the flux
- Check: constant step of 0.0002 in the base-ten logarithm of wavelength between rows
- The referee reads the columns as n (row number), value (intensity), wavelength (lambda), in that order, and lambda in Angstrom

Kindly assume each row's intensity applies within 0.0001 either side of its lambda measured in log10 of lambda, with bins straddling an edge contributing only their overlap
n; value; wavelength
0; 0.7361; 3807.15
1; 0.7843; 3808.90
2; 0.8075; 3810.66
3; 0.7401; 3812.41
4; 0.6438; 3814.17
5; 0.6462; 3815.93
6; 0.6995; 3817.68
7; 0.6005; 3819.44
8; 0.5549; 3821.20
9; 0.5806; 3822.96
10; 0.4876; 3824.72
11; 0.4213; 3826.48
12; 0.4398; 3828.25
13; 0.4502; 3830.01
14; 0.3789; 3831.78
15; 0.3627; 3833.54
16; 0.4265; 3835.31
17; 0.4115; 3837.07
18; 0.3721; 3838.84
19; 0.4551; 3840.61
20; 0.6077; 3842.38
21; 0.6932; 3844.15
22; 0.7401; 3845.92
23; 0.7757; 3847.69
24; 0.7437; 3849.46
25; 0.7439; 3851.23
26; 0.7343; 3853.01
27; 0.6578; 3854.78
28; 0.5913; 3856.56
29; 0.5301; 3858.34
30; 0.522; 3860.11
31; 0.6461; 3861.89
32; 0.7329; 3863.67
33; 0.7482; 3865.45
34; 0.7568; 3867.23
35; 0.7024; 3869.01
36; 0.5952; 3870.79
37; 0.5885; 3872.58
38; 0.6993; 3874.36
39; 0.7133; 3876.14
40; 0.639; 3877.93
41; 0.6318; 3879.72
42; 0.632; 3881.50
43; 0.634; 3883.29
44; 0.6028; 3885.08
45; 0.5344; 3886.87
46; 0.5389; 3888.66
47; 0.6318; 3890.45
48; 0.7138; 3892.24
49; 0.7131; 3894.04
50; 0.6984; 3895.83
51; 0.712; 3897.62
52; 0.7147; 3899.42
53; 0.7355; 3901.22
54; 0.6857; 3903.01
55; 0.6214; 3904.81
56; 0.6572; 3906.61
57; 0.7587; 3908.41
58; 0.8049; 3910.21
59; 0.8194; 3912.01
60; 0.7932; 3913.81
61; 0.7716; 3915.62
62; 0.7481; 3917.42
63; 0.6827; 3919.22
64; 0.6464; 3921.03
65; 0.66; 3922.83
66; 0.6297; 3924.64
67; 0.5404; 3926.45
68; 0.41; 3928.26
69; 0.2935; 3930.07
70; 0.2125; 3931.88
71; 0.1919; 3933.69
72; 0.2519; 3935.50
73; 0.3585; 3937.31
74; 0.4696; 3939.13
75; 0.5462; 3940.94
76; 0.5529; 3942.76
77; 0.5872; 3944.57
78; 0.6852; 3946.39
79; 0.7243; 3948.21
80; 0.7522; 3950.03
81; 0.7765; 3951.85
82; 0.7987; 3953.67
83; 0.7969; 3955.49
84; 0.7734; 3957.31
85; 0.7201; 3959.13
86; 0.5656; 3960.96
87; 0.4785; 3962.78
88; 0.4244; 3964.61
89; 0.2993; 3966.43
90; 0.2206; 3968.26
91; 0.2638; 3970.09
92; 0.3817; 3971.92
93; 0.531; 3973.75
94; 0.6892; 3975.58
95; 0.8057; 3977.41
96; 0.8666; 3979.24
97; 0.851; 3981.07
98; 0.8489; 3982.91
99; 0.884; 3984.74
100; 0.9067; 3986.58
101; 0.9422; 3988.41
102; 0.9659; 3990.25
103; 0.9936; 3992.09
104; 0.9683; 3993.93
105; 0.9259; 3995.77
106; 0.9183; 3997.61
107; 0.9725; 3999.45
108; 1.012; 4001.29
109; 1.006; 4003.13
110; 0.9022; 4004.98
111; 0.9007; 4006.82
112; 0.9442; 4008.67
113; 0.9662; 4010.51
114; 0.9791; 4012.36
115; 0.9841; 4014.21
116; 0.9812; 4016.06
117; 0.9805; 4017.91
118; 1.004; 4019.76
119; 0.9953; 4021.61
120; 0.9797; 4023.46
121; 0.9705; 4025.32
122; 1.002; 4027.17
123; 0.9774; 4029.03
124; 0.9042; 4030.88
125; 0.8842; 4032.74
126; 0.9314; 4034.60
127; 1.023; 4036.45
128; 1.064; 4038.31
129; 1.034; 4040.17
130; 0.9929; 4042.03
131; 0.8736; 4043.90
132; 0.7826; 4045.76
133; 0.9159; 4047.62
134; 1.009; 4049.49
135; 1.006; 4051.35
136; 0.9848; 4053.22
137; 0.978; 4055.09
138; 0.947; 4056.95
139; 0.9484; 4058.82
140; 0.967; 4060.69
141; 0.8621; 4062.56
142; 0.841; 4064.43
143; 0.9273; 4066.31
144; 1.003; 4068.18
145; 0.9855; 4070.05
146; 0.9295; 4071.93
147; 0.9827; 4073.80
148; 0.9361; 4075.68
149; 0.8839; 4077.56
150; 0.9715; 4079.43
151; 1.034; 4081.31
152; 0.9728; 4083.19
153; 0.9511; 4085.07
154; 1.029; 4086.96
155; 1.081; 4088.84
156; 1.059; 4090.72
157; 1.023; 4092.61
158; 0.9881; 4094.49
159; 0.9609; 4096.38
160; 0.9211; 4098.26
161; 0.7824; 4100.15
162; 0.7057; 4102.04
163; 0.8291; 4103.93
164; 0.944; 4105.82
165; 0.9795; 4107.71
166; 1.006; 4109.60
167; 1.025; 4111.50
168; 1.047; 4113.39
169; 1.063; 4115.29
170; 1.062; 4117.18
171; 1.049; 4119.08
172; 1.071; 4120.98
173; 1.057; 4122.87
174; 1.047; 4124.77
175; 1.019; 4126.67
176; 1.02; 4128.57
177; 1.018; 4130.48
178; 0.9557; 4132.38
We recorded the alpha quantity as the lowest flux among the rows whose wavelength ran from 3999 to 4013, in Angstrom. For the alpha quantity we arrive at 0.9007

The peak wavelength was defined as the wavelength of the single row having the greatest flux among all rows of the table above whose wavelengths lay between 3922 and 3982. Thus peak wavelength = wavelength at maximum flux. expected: 3979.24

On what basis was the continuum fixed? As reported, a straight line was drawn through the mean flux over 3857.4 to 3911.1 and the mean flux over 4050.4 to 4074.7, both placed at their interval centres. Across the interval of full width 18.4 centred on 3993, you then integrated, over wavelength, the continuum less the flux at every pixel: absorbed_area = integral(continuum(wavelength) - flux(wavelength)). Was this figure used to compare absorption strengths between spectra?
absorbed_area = -2.0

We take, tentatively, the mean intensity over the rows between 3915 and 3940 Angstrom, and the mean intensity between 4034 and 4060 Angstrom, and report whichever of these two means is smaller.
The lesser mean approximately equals 0.49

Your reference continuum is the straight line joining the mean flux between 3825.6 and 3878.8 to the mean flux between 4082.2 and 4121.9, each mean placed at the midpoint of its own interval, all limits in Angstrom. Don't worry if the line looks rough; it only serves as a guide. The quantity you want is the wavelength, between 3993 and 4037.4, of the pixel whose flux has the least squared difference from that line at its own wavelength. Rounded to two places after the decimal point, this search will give 4032.74 Angstrom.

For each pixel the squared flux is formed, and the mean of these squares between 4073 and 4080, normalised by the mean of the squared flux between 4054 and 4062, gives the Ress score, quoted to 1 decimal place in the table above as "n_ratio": 1.0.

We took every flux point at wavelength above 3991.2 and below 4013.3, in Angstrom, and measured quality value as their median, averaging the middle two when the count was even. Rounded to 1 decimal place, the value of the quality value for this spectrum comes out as 1.0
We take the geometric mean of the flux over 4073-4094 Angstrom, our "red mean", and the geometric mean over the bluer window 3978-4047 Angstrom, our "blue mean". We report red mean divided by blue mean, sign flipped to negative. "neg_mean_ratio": -1.05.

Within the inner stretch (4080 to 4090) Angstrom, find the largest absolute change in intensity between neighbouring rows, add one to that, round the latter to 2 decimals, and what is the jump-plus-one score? 1.08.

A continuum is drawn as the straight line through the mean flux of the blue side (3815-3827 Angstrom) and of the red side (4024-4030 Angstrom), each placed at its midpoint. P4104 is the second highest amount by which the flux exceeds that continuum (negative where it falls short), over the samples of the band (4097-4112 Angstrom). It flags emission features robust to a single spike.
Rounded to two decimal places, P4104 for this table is -0.14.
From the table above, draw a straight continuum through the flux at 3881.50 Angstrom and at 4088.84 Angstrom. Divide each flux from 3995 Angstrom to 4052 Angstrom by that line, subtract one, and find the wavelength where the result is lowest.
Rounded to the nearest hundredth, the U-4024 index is 4045.76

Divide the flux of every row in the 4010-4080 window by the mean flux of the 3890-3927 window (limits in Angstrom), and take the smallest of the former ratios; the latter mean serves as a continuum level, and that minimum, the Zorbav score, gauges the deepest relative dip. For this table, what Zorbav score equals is 1.1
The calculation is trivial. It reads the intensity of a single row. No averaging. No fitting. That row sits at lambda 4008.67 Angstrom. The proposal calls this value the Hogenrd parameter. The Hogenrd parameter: 0.9442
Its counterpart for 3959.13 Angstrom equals 0.7201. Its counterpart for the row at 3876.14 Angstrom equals 0.7133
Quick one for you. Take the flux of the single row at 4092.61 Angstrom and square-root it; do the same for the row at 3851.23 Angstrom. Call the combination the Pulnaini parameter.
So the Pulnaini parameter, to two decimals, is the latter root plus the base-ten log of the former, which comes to 0.87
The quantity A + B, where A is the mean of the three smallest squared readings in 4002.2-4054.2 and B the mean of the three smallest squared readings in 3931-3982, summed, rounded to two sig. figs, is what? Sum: 0.76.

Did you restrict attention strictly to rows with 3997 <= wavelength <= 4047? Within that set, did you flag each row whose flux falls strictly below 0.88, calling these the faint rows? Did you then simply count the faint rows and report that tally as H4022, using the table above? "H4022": 2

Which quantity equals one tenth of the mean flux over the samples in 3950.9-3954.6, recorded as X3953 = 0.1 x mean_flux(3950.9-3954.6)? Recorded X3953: 0.079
